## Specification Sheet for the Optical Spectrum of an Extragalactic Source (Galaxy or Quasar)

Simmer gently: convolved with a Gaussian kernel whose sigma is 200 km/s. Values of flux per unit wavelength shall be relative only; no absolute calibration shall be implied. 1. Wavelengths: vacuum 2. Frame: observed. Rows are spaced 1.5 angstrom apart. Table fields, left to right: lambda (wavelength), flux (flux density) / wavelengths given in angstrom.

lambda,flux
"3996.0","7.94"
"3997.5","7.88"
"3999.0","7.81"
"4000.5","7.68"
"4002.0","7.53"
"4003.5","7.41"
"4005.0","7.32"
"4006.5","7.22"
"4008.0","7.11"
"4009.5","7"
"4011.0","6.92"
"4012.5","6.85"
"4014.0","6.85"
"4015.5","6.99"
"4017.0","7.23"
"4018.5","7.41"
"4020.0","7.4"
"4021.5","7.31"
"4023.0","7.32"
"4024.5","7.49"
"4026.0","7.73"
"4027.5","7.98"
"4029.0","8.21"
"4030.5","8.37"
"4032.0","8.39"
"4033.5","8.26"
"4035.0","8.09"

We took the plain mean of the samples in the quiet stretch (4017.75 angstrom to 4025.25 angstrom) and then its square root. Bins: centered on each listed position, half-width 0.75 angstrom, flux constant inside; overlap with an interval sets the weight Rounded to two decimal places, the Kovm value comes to 2.72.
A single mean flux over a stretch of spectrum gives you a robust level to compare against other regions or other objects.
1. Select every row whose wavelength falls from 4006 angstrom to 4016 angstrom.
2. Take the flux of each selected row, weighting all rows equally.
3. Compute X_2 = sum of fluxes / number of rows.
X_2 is 6.99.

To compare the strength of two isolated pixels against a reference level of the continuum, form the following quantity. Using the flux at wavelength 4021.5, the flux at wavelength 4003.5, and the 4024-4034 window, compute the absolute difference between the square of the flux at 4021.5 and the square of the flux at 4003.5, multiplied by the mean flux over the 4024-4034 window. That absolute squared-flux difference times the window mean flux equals 12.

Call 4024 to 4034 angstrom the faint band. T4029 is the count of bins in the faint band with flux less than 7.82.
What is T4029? 2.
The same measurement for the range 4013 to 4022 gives 6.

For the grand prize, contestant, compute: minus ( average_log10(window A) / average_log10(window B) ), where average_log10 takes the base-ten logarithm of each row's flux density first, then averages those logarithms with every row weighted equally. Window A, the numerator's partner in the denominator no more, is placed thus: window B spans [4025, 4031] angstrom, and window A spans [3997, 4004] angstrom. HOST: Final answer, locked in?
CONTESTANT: -0.98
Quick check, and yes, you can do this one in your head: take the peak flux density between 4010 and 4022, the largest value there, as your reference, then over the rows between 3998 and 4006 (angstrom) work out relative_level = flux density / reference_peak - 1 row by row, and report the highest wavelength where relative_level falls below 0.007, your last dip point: 4005.0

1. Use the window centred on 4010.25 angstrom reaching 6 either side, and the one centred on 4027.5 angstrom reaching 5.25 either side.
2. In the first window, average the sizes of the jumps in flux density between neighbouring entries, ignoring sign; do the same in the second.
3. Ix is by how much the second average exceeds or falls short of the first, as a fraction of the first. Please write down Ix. 1.0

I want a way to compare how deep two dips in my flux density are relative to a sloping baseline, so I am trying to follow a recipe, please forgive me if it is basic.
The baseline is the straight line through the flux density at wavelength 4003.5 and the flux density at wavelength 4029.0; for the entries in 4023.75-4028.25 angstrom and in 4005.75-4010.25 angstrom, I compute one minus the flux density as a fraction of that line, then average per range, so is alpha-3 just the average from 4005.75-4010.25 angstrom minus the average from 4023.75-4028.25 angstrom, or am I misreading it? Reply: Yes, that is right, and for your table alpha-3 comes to 0.01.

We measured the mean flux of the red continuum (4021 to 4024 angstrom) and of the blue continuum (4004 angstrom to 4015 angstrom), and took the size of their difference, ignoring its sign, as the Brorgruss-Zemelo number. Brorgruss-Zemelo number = 0.28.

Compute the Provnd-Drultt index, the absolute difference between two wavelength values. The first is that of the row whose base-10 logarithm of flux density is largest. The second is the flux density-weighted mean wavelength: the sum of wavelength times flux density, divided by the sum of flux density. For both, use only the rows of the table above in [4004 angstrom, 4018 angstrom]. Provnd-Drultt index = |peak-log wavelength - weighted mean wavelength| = 6.0 angstrom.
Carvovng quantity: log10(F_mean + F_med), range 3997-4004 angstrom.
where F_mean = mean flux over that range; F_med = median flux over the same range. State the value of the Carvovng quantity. 1.19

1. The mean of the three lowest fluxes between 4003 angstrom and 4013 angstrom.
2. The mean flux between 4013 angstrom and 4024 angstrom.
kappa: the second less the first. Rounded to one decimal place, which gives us 0.3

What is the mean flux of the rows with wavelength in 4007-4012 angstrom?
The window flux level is 7.01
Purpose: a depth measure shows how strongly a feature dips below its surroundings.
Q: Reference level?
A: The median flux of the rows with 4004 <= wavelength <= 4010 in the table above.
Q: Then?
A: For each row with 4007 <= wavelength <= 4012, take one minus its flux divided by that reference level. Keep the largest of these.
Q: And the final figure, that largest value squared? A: 0.0012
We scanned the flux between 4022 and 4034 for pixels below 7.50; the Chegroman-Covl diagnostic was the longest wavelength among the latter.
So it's 4024.5 angstrom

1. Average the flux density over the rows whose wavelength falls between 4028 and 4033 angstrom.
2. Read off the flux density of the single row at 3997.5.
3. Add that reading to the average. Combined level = 16.2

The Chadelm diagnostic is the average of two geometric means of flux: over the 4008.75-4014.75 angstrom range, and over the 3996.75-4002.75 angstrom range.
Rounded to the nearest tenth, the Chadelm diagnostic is 7.3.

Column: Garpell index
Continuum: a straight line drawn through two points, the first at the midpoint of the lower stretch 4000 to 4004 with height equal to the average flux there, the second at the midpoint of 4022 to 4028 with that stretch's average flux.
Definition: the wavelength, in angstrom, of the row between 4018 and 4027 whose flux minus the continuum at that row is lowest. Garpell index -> 4021.5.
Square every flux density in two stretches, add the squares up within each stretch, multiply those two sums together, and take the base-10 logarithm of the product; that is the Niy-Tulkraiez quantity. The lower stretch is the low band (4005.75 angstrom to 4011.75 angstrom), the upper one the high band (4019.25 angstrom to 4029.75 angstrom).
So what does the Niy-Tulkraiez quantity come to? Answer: 4.91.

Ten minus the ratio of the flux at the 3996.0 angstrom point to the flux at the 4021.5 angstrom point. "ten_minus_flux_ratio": 8.91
